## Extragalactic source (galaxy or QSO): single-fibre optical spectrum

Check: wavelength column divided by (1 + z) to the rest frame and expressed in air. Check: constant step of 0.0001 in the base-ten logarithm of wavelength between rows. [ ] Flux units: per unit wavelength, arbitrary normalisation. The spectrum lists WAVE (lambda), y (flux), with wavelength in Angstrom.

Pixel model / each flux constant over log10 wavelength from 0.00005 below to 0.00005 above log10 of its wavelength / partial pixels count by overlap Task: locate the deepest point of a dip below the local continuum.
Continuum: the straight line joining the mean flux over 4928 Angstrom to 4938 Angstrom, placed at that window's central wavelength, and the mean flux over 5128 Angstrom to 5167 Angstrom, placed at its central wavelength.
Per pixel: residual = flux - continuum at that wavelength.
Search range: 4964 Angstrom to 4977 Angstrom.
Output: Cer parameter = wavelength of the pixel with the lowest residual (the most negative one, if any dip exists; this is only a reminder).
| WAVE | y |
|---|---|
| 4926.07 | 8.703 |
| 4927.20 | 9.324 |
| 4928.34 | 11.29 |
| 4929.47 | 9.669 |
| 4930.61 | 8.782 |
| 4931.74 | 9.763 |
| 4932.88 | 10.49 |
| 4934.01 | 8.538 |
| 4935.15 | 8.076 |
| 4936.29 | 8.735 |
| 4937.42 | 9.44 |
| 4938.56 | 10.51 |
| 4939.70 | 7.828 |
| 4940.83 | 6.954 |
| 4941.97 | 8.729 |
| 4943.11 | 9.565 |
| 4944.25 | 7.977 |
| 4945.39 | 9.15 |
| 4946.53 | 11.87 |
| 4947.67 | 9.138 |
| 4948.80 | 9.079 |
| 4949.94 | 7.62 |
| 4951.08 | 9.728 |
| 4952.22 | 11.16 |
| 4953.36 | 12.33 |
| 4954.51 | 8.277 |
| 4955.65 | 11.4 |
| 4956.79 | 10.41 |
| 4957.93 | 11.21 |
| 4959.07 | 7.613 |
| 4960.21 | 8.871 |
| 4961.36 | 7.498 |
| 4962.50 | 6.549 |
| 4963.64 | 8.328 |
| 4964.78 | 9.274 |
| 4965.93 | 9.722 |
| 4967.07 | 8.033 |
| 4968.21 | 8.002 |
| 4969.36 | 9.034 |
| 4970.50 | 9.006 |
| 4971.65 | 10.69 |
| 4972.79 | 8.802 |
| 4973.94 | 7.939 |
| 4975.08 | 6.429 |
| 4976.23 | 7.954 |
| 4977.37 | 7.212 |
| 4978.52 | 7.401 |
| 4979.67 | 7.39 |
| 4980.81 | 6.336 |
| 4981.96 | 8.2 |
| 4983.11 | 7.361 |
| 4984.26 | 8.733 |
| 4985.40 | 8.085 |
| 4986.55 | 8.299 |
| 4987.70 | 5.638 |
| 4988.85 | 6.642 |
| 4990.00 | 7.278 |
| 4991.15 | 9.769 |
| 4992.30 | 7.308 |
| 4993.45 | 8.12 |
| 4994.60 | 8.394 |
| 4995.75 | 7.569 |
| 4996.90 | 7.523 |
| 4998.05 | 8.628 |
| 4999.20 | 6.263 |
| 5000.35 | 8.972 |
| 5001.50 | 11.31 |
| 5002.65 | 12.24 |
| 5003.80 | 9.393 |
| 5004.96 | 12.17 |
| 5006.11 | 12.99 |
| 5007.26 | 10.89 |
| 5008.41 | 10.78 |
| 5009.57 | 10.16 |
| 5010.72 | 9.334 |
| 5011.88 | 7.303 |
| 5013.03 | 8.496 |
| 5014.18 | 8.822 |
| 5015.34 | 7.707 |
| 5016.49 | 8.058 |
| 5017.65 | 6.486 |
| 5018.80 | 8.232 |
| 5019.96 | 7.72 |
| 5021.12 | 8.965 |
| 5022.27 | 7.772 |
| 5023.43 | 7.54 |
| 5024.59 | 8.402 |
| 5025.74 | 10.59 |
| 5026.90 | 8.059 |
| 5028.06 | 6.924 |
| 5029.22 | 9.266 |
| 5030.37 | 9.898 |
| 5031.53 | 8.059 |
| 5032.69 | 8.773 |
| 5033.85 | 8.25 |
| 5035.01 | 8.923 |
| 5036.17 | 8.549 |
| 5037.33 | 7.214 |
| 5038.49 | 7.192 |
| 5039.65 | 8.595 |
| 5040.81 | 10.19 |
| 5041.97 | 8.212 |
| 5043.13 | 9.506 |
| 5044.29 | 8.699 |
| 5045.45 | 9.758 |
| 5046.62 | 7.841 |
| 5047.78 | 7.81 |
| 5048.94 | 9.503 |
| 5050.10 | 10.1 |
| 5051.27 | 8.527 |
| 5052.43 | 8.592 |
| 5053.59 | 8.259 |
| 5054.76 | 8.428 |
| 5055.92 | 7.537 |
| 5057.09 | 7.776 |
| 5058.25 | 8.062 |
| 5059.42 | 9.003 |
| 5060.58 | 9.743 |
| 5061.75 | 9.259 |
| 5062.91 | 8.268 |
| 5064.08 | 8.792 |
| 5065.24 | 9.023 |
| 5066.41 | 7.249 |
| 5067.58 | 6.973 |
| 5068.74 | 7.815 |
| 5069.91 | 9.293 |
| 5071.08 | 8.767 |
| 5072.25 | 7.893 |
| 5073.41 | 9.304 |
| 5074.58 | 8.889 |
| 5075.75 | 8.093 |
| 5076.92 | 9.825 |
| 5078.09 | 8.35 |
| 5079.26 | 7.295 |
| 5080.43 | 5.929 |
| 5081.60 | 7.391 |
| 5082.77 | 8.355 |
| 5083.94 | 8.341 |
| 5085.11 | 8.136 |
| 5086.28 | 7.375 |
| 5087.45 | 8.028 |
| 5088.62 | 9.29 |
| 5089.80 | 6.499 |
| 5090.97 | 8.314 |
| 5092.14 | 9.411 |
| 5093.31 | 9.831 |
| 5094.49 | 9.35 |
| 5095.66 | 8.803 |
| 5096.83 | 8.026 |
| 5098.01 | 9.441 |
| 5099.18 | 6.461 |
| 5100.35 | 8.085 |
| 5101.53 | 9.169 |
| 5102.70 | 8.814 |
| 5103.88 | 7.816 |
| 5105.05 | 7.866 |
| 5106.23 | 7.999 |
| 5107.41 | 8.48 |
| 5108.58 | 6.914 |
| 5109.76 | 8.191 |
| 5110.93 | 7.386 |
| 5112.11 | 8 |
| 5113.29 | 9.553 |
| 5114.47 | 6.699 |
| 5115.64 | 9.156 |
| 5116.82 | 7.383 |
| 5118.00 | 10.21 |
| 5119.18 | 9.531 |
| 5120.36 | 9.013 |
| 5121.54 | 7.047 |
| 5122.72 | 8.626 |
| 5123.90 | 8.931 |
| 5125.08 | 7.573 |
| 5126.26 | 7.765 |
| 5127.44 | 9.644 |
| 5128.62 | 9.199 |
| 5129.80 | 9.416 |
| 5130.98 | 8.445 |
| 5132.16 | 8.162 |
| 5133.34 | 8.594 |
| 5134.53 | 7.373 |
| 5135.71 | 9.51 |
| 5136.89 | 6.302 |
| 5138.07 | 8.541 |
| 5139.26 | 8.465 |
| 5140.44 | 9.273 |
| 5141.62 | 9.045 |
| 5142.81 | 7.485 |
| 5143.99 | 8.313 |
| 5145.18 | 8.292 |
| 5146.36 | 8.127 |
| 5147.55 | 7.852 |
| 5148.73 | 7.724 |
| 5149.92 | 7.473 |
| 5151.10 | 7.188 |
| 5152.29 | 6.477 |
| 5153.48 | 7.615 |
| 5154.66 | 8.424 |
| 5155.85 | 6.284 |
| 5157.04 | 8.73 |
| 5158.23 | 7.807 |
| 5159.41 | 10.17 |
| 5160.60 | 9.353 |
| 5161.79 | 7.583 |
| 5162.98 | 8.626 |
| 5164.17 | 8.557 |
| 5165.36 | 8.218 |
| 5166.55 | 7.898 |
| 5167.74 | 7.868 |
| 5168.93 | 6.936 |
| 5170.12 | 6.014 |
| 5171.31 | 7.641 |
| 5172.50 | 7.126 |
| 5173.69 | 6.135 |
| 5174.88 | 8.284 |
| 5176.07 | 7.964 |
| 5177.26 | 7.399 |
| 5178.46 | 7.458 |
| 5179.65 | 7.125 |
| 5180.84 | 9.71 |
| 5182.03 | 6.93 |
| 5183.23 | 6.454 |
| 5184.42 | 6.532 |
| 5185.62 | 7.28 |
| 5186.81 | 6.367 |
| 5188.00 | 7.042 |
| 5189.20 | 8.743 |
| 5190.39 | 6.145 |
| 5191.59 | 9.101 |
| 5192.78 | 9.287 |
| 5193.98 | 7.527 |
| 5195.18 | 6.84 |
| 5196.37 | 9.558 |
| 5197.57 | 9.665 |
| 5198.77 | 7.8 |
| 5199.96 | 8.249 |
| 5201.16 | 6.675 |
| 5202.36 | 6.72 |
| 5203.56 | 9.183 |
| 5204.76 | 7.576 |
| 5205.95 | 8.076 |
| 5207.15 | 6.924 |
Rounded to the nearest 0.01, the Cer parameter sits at 4975.08 Angstrom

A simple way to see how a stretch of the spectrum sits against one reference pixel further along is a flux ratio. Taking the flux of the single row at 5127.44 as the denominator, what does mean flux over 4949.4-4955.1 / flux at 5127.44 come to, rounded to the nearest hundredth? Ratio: 1.02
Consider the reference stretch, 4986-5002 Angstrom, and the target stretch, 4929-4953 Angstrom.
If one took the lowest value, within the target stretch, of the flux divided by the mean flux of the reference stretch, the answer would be 0.87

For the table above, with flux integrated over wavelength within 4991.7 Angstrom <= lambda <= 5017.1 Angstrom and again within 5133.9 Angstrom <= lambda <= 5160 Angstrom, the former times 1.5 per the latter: 1.67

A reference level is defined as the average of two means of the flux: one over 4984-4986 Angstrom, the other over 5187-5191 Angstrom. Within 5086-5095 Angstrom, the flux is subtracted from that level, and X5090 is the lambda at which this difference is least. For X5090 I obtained 5093.31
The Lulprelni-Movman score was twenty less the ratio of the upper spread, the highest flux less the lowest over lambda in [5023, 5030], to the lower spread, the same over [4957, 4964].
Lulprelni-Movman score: 19.2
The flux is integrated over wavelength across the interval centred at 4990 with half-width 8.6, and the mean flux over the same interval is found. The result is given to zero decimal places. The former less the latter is 127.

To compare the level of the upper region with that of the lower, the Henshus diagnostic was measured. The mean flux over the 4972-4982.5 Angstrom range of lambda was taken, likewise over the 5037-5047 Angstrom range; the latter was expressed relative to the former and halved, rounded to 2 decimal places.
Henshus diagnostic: 0.57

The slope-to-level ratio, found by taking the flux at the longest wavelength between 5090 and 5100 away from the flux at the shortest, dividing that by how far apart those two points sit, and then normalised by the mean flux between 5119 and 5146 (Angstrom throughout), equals -0.027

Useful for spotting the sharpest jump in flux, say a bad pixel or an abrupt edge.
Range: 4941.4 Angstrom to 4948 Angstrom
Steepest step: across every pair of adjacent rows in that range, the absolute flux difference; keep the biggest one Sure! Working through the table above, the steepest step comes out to 2.73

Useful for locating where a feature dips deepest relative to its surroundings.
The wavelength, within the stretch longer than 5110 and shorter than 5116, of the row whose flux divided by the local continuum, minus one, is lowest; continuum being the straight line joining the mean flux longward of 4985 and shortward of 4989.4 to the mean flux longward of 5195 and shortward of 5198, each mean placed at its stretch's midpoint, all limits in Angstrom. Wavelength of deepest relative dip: 5114.47 Angstrom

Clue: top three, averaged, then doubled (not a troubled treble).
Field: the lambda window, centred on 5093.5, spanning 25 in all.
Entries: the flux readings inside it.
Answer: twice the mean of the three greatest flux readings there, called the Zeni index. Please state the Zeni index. 19.1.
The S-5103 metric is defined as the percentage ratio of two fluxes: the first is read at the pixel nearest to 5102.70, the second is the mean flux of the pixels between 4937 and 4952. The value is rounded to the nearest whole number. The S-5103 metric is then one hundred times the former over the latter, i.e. 97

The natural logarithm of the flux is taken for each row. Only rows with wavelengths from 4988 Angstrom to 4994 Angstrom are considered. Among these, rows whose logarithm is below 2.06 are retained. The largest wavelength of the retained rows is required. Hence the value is 4992.30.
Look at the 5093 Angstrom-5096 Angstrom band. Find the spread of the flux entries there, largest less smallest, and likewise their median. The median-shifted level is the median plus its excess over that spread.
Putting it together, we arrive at 17.7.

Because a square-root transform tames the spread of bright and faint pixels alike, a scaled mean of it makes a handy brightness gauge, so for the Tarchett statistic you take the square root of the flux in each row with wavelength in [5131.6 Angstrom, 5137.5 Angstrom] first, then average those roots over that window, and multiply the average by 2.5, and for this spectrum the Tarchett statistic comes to 7.05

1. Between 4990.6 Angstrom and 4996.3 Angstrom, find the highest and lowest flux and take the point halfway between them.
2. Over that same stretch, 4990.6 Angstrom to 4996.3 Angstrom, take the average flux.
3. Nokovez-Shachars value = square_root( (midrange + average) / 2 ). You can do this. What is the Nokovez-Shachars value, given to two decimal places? 2.90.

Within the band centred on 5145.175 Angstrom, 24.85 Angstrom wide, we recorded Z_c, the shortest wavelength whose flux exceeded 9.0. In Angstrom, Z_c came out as 5135.71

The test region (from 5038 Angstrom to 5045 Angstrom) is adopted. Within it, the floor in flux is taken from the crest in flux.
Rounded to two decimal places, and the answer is 3.00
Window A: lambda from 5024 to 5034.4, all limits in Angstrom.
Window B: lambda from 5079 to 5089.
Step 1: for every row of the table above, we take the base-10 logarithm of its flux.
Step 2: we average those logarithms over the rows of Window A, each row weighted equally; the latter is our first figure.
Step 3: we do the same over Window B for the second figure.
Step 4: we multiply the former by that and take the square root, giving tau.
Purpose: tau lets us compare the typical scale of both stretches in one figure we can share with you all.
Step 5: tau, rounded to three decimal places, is 0.912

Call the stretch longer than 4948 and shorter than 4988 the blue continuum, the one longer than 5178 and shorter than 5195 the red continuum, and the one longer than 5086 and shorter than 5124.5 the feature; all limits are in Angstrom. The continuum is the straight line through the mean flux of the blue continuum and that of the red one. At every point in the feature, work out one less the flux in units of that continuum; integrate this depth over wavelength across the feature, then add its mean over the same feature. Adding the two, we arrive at -2.2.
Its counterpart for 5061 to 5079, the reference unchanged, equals -1.0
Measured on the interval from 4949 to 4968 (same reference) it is -1.4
